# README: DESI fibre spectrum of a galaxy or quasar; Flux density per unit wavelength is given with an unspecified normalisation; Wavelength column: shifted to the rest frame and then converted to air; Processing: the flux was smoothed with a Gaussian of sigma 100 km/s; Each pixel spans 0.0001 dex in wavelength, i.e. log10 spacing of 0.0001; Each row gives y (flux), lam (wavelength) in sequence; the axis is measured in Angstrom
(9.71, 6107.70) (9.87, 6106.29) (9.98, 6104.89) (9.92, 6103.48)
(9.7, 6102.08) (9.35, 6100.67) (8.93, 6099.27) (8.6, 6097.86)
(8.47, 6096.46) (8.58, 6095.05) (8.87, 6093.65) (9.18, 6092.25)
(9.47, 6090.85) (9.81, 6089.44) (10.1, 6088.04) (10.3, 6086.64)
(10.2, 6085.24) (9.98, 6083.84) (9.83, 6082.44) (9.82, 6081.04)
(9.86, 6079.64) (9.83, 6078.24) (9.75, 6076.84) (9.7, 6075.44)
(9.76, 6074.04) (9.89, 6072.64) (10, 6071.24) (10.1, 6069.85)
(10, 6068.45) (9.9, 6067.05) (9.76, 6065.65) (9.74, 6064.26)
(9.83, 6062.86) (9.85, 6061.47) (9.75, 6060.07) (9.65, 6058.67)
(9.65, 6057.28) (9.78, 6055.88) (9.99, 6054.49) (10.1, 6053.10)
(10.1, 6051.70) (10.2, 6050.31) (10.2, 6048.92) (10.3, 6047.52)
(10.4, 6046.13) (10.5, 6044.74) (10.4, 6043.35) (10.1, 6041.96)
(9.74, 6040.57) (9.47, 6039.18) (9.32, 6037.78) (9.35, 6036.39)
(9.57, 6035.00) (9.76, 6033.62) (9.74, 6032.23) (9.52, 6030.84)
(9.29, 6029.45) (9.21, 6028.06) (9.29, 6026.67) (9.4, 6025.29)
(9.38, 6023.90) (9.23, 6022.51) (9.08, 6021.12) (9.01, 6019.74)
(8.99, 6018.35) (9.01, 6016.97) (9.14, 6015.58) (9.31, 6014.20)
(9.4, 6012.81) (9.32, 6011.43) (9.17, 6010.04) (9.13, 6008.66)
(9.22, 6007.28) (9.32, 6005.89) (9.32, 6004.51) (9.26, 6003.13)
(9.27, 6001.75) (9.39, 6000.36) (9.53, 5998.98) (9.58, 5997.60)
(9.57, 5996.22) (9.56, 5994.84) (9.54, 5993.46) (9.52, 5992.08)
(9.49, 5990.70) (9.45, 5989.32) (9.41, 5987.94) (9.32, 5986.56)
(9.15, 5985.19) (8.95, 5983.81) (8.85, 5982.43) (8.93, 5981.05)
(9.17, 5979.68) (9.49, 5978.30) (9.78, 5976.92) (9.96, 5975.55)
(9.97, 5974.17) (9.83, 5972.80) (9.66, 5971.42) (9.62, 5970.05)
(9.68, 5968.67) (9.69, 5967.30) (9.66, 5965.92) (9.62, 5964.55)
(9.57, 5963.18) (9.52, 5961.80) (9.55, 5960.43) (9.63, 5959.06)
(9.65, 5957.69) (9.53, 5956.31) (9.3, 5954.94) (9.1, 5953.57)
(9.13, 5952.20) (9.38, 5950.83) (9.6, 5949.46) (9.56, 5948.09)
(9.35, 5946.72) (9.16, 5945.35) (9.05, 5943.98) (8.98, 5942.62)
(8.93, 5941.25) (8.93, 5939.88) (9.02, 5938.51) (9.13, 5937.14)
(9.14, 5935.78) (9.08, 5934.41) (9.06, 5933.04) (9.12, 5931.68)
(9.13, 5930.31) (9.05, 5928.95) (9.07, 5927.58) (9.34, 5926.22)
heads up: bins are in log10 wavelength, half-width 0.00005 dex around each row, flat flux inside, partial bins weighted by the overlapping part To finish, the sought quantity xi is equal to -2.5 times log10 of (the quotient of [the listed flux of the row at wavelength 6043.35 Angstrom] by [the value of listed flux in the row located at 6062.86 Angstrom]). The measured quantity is -0.06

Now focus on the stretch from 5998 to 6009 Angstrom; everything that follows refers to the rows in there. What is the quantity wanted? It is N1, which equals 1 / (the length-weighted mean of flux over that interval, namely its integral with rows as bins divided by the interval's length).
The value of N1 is 0.107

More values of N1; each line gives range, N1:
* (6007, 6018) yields 0.109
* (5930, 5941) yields 0.110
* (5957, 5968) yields 0.104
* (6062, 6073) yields 0.101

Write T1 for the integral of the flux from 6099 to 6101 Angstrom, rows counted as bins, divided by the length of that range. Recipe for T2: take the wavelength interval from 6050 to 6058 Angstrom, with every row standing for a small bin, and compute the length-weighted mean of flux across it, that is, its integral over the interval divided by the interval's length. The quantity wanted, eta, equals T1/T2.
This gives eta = 0.92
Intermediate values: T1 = 9.2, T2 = 10.0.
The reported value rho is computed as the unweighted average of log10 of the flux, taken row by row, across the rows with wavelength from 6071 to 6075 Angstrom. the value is 0.995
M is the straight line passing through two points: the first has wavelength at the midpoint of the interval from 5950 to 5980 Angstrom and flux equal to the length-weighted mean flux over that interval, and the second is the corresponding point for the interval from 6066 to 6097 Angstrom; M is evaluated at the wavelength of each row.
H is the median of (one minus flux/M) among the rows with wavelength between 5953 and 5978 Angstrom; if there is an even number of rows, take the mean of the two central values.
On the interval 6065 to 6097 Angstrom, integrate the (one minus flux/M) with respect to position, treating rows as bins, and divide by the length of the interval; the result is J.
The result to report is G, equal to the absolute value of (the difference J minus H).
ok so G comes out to 0.007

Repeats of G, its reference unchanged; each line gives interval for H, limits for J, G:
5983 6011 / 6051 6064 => 0.044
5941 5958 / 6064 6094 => 0.040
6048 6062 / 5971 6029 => 0.053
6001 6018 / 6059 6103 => 0.030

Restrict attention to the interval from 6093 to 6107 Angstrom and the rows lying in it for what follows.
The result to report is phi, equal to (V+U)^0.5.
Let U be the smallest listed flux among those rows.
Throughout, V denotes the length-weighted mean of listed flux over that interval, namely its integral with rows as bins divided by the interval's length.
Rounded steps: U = 8.47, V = 9.2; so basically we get 4.21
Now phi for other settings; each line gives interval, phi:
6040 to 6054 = 4.47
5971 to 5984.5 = 4.28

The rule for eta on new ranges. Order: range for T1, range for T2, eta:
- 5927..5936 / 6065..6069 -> 0.92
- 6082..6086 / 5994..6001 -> 1.05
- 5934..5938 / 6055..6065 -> 0.93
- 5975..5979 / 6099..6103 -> 1.03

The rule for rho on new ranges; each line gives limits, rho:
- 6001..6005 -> 0.968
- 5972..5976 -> 0.997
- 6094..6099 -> 0.932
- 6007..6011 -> 0.963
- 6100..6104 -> 0.985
